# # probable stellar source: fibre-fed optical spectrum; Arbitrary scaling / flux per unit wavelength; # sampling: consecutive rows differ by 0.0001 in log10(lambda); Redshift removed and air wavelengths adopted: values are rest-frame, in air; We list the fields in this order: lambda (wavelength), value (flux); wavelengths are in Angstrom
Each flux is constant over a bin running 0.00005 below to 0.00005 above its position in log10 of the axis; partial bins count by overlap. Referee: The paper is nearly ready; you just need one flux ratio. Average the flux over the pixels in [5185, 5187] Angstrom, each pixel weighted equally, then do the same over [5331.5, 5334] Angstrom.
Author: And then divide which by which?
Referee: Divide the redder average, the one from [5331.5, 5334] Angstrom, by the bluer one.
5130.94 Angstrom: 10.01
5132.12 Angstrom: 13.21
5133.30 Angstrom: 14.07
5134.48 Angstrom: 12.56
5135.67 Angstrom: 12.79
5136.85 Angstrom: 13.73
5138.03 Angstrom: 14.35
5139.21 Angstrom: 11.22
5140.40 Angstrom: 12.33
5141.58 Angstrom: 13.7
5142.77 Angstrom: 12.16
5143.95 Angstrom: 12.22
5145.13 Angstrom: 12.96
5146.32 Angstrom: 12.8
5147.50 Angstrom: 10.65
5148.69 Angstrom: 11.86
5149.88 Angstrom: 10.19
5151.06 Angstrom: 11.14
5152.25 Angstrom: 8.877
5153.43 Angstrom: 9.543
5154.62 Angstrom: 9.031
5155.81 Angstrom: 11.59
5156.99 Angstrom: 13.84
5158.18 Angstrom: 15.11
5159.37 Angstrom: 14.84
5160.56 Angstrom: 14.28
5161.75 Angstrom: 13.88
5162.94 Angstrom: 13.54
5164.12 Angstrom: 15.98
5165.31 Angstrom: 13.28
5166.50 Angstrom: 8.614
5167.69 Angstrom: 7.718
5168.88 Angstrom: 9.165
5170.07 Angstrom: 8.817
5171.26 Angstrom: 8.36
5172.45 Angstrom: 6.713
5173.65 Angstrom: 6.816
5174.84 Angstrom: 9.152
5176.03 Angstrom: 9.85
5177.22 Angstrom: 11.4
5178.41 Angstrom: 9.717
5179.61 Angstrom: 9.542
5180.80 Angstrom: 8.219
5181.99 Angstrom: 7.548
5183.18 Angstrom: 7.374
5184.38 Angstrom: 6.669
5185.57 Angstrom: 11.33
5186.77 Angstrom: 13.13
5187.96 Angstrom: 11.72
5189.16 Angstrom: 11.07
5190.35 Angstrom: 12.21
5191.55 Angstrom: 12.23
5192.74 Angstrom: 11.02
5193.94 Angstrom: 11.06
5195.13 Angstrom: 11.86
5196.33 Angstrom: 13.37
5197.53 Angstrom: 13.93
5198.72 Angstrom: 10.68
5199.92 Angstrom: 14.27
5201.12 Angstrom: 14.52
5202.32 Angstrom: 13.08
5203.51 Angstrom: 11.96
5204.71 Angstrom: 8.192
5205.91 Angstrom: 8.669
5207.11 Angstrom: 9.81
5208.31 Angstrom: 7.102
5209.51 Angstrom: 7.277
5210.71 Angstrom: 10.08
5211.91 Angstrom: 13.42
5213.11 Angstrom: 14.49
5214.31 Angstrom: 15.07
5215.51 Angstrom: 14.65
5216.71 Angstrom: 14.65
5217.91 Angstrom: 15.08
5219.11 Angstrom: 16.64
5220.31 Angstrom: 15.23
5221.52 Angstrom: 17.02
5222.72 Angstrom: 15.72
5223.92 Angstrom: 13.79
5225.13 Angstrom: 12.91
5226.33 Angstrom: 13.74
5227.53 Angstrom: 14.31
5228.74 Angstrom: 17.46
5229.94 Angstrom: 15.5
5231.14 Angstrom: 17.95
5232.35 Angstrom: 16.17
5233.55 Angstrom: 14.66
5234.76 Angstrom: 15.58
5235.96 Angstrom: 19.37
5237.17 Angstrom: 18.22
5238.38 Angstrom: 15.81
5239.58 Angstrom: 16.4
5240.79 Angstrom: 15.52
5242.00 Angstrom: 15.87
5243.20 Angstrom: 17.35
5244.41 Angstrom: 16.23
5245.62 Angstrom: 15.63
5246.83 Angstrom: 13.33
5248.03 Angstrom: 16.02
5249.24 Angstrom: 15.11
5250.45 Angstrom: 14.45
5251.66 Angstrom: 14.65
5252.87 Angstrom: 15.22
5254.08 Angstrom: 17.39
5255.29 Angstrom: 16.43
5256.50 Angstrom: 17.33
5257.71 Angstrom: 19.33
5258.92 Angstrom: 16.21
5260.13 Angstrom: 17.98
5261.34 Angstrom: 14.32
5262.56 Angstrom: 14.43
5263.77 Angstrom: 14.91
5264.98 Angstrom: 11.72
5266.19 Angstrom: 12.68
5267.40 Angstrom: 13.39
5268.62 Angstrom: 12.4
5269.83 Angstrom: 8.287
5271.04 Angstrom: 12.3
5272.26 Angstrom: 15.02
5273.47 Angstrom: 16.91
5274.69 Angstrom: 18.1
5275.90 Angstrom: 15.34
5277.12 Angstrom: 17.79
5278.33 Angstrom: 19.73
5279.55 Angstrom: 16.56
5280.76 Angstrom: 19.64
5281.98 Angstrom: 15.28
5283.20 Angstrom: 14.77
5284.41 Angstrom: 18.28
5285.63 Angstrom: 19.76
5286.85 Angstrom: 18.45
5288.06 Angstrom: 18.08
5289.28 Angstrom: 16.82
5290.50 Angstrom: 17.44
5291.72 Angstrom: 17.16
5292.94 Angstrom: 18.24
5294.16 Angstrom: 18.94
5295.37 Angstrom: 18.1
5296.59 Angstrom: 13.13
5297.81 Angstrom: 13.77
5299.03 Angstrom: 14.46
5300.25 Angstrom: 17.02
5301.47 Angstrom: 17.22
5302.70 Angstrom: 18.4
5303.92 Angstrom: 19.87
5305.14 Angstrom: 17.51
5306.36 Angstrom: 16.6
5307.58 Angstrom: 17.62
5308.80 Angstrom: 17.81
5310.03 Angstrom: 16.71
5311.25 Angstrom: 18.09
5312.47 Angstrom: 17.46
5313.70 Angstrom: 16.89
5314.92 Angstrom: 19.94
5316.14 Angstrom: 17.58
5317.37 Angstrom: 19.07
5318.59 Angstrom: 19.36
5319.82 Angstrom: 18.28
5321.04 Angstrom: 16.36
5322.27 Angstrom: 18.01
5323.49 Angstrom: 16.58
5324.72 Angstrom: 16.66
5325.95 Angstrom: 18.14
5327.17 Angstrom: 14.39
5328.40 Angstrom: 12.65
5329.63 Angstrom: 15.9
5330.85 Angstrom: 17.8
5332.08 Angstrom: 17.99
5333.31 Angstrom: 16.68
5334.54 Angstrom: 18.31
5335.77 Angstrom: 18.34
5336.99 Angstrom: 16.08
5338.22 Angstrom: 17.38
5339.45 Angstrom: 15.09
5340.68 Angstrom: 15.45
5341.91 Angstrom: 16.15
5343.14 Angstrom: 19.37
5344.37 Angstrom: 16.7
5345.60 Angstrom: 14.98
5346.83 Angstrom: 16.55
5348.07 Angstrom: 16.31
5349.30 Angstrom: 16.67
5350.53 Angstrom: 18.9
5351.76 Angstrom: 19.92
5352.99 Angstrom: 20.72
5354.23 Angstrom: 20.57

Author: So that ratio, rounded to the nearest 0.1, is 1.4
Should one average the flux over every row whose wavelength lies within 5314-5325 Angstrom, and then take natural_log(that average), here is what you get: 2.89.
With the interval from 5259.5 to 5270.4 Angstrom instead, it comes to 2.59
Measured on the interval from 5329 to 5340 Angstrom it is 2.84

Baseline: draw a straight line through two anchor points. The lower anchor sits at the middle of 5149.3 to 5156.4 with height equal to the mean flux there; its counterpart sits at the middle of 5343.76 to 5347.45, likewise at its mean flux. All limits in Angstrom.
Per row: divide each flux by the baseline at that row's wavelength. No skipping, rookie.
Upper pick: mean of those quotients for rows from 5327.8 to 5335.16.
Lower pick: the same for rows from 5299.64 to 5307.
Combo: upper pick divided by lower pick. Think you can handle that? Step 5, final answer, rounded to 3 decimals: 0.879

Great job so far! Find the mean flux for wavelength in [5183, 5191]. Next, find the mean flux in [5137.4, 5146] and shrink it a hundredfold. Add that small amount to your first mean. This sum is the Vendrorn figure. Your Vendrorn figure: 11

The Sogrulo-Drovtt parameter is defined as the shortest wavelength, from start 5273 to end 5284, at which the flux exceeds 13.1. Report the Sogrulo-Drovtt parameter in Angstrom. 5273.47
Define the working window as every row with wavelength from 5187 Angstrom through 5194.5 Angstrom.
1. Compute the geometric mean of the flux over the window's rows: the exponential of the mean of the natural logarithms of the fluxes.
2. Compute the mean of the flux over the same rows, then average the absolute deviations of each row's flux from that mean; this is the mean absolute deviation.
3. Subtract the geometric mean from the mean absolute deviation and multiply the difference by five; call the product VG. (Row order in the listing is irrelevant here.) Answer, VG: -55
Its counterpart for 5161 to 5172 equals -39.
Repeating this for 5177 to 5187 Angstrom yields -37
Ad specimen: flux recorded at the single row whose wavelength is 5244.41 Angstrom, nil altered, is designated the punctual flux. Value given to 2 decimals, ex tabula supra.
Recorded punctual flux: 16.23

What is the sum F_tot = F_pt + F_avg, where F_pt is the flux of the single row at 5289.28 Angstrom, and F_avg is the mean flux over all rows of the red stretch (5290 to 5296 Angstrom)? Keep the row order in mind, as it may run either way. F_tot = 34.8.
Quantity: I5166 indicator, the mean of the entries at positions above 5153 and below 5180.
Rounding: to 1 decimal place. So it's 10.9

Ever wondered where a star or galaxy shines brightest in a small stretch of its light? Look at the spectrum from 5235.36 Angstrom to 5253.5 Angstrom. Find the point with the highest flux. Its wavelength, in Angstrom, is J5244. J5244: 5235.96 Angstrom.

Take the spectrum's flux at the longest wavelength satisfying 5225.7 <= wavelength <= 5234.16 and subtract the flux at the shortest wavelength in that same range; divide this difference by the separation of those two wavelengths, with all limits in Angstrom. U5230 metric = 0.13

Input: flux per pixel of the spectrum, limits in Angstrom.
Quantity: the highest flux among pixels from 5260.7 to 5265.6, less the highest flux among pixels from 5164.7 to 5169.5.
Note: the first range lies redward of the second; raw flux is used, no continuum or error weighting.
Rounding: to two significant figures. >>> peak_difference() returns 1.6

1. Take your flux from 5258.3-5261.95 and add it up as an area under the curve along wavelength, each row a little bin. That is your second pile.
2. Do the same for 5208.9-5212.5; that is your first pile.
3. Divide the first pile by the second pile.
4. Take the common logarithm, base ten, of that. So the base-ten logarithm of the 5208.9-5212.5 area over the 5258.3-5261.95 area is -0.2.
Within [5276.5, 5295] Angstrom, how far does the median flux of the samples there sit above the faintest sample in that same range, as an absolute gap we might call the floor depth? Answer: 3.3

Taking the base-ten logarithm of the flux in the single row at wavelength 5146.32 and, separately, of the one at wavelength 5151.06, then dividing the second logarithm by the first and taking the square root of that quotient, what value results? 0.97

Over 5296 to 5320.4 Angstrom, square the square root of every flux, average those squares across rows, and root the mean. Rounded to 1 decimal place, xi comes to 4.2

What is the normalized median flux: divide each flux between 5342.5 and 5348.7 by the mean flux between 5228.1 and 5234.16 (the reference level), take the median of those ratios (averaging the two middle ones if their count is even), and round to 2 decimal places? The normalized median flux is 1.01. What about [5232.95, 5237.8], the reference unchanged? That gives 1.03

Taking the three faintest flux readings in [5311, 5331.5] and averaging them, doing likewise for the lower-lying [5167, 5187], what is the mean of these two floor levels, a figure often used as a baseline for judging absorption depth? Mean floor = 10.5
